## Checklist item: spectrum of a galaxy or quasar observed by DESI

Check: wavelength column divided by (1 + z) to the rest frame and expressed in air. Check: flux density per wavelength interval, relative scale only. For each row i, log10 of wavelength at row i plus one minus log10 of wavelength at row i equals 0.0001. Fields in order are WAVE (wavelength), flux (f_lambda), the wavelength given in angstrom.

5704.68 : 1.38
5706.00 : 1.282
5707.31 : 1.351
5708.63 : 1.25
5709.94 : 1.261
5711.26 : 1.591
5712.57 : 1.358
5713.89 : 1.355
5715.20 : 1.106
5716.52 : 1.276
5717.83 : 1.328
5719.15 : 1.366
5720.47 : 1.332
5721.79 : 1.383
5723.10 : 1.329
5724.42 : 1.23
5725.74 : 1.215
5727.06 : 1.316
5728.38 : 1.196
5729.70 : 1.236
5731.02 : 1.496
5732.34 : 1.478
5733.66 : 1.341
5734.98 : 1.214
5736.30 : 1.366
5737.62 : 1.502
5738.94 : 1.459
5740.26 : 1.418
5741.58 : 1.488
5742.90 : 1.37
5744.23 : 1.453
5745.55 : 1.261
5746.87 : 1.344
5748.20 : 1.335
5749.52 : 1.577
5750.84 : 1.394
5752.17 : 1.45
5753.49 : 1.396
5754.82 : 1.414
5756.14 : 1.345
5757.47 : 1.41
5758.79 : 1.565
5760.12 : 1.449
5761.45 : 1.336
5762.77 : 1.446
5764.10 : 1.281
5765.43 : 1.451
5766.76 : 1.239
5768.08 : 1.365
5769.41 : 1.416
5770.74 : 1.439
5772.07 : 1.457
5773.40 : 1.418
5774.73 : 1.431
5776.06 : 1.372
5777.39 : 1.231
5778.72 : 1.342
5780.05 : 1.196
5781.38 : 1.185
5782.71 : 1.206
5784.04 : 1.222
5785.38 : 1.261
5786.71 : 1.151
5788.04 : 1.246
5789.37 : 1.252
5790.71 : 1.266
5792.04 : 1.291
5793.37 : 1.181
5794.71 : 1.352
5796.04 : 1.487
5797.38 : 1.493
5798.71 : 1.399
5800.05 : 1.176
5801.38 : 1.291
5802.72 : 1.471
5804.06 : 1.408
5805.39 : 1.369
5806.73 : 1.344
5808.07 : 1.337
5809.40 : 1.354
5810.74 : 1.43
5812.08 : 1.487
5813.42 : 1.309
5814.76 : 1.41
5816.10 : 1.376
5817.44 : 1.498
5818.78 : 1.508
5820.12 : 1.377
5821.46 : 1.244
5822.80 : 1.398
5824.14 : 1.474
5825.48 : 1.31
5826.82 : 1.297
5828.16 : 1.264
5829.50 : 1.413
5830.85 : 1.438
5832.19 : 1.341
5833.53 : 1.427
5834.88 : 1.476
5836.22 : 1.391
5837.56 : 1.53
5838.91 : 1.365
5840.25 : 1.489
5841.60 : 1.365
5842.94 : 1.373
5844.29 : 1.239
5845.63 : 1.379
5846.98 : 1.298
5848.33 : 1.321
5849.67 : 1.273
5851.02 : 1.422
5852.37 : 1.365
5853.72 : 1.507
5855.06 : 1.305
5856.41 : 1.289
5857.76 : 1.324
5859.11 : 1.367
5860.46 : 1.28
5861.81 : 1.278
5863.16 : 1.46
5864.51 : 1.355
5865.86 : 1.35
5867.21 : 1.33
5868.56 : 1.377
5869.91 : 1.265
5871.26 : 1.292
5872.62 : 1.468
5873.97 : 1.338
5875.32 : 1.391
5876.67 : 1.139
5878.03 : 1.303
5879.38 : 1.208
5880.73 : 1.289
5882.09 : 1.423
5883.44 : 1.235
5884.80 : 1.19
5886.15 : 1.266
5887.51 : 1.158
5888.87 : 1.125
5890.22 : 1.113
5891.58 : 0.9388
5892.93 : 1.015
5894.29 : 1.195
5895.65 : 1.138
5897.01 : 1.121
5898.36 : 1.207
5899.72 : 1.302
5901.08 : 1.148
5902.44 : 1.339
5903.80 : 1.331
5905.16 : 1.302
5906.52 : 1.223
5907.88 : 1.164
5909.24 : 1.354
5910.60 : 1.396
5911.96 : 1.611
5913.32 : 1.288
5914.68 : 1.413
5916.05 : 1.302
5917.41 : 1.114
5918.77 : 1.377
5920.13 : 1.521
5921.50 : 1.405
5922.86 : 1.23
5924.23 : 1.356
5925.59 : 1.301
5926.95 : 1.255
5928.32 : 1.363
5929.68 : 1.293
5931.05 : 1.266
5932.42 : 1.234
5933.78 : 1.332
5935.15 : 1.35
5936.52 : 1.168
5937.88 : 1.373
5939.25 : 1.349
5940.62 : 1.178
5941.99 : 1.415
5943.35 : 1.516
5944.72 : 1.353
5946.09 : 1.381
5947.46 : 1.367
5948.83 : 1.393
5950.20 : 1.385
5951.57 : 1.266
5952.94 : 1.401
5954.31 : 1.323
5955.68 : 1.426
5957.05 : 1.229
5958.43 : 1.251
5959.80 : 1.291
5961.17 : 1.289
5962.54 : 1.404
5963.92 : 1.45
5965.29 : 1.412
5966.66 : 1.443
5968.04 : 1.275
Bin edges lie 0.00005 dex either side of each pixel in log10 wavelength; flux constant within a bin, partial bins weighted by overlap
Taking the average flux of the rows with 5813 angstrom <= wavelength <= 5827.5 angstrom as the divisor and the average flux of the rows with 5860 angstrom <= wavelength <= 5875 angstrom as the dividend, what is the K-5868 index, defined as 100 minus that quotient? 99.0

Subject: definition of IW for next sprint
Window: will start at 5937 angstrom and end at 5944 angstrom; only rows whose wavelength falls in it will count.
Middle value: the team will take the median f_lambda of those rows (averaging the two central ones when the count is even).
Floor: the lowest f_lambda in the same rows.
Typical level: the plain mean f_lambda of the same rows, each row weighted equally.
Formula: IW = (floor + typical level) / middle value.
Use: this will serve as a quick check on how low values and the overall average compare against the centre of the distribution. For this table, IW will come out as 1.85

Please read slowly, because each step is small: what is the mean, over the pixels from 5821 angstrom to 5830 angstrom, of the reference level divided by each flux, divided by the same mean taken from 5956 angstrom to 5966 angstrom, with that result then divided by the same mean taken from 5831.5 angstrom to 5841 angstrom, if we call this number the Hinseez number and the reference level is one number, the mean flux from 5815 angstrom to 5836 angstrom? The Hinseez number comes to 1.02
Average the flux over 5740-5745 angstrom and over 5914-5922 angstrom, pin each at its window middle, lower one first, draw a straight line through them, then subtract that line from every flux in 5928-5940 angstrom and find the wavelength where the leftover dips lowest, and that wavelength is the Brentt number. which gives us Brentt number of 5936.52 angstrom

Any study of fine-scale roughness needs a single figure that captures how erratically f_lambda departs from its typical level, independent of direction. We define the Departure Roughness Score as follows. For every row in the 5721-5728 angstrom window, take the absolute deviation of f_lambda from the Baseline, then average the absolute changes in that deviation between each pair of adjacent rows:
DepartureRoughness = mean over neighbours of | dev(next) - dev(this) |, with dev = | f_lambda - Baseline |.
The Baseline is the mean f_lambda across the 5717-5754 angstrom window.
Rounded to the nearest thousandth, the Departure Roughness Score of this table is 0.059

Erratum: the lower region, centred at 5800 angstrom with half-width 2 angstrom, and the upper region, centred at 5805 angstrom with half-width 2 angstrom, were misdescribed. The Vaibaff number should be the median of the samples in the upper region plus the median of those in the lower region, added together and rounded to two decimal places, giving 2.66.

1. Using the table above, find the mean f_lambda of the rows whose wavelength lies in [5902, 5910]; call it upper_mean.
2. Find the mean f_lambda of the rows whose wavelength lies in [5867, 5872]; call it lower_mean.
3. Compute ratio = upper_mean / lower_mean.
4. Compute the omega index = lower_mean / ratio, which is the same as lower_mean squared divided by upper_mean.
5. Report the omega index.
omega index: 1.35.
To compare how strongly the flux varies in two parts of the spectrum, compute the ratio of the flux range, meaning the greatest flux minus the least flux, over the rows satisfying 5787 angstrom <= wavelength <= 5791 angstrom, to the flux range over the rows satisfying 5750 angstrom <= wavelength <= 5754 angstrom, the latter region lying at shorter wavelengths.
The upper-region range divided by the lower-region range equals 0.36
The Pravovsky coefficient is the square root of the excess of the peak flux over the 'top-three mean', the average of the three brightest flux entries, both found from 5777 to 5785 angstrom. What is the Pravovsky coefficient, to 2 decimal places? 0.28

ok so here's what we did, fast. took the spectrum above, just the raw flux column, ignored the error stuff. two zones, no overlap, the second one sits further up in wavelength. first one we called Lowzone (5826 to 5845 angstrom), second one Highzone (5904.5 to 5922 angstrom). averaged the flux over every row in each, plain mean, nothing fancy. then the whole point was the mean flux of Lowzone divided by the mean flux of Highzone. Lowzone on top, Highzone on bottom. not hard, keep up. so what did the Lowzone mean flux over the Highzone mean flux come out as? 1.03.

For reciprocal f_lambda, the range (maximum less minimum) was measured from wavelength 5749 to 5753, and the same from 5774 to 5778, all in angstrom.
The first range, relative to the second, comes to 0.73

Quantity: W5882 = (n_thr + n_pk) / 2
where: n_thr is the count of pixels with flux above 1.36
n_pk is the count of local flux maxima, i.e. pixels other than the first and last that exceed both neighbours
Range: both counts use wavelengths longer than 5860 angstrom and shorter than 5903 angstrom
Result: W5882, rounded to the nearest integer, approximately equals 7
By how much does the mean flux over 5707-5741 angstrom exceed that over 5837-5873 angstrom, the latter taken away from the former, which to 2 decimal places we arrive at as -0.02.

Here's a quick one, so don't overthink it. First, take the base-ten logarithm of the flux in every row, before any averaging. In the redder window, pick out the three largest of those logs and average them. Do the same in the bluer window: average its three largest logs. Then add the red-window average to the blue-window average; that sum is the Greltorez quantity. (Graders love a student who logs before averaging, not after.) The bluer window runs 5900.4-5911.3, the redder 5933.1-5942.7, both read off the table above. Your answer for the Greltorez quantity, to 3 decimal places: 0.274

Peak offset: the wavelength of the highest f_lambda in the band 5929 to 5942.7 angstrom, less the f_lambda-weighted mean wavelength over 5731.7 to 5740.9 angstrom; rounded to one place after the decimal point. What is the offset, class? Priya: 205.6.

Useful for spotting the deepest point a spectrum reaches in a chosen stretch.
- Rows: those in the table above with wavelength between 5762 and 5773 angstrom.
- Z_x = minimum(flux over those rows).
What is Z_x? 1.239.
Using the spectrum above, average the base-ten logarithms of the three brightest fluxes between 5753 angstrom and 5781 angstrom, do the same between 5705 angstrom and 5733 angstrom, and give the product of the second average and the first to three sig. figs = 0.0315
